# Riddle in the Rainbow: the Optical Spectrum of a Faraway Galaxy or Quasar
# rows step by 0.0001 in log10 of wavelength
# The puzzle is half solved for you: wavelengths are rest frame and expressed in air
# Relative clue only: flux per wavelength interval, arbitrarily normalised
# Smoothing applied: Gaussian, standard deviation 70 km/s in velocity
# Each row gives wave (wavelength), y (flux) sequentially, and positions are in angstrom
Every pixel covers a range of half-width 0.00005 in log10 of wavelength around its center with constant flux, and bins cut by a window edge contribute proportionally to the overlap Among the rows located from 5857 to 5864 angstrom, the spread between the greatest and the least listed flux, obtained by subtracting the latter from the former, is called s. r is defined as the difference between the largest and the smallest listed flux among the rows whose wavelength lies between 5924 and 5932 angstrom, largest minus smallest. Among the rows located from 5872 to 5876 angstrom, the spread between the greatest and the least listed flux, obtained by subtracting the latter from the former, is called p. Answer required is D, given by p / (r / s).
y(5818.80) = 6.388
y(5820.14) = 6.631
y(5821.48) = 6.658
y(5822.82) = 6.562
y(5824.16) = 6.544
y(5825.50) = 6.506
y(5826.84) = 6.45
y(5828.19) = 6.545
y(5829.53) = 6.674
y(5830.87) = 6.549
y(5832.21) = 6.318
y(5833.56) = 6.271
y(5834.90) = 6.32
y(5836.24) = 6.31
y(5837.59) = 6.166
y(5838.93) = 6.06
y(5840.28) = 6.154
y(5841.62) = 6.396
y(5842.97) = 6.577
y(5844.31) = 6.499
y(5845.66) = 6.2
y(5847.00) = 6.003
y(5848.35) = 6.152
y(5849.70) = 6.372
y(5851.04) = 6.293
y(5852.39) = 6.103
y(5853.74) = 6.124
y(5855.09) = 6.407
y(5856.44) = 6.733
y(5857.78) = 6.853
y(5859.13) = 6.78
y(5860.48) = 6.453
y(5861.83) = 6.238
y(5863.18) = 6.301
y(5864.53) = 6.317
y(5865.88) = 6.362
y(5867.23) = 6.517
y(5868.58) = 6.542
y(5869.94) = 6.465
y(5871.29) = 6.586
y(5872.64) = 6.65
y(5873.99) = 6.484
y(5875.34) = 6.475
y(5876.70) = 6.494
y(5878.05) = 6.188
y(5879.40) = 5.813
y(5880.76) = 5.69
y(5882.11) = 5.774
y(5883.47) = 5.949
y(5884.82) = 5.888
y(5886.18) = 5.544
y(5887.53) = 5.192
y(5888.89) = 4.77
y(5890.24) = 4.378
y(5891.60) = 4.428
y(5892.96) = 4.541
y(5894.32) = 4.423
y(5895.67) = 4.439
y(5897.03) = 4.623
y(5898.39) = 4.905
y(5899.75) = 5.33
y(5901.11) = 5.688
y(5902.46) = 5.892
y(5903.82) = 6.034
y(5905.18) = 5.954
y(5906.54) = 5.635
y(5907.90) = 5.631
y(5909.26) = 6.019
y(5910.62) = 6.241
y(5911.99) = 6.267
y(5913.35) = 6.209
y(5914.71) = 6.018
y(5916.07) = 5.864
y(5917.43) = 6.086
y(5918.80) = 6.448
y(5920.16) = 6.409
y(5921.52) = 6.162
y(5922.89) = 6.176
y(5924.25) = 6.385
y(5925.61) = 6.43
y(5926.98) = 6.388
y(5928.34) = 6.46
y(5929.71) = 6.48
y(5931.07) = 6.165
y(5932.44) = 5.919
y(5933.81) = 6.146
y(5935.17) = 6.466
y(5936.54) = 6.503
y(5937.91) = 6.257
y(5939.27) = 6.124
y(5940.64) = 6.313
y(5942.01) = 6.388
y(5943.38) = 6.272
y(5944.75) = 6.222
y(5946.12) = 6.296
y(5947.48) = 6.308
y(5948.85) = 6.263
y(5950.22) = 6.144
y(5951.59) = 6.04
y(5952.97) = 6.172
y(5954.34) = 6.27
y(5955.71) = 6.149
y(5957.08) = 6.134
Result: 0.3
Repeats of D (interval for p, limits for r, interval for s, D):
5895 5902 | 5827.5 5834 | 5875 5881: 2.5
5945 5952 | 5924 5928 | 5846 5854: 2.2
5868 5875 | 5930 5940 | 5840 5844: 0.1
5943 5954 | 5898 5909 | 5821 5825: 0.0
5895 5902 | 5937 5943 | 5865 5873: 1.4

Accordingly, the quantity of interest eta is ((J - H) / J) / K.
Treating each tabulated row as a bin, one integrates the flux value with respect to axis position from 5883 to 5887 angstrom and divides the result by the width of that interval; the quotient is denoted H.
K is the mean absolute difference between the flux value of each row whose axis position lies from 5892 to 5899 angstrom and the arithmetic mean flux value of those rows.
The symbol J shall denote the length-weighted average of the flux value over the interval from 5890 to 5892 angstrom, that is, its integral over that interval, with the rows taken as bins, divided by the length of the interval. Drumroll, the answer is -2.2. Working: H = 5.77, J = 4.40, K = 0.14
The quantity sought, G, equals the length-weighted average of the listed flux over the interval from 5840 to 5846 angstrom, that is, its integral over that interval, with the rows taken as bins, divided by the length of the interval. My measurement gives 6.39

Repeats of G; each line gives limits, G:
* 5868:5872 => 6.52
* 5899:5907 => 5.75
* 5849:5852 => 6.31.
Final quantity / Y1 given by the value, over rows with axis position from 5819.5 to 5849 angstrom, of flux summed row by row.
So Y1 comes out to 141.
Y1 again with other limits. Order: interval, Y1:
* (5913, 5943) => 138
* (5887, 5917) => 118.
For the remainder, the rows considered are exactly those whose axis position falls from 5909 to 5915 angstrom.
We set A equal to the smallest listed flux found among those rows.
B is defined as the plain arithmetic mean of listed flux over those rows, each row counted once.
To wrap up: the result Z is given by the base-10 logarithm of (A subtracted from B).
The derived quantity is -0.9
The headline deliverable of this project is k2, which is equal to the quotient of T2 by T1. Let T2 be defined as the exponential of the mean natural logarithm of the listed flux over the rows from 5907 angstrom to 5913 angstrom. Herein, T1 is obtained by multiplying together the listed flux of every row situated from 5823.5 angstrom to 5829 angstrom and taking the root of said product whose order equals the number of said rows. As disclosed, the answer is 0.93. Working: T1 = 6.51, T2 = 6.0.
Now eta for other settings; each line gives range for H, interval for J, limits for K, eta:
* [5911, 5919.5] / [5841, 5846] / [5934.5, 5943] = 0.4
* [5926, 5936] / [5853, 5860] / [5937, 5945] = 0.7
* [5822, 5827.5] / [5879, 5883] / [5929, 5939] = -0.8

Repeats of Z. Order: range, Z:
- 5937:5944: -0.8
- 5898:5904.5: -0.2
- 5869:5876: -1.2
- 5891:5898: -1.2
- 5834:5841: -0.8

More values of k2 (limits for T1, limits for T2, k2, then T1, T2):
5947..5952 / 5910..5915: 1.00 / 6.19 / 6.2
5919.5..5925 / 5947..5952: 0.99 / 6.28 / 6.2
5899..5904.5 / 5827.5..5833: 1.14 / 5.73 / 6.5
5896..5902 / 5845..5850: 1.21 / 5.12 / 6.2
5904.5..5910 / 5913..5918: 1.04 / 5.81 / 6.0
